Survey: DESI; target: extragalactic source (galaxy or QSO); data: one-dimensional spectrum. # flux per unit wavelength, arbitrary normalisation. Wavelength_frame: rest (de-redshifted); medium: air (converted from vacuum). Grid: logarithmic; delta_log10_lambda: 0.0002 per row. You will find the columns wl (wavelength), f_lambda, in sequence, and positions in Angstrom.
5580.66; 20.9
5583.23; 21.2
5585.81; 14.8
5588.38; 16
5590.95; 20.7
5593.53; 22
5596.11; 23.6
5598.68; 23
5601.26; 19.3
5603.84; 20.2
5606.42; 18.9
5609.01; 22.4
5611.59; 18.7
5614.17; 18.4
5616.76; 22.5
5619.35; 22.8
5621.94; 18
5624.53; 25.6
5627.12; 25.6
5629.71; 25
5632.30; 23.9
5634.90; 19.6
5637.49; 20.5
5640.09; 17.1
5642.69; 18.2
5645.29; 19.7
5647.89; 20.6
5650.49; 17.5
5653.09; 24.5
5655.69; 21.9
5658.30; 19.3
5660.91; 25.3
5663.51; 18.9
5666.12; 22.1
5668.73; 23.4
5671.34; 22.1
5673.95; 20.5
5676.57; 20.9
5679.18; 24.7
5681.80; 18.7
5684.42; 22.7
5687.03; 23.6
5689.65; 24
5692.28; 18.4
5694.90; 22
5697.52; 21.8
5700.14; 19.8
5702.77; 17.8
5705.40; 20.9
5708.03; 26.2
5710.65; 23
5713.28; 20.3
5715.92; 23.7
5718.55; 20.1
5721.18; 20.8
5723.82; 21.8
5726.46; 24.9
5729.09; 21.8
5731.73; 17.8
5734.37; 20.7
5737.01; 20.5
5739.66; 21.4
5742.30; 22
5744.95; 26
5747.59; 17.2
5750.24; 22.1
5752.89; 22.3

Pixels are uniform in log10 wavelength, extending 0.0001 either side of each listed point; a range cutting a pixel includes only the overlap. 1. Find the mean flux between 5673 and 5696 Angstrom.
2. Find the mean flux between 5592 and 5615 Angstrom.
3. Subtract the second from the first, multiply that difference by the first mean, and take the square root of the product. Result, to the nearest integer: 5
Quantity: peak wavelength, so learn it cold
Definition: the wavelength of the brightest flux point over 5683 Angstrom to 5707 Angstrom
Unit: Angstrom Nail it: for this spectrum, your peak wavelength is 5689.65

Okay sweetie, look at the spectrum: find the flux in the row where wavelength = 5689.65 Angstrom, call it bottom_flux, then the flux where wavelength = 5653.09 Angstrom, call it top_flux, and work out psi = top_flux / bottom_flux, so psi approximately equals 1.02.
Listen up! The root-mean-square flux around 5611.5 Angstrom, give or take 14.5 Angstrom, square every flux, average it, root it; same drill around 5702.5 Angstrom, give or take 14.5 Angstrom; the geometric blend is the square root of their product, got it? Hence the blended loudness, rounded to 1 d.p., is 21.4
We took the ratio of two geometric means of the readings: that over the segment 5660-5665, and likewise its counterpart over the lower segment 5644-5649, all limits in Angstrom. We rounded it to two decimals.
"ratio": 1.09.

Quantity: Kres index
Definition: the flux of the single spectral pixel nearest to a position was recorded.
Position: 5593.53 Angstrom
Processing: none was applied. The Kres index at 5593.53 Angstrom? 22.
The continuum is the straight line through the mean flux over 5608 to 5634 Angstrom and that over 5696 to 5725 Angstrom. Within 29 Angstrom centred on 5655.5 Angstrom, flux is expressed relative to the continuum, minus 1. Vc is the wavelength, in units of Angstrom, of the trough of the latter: 5650.49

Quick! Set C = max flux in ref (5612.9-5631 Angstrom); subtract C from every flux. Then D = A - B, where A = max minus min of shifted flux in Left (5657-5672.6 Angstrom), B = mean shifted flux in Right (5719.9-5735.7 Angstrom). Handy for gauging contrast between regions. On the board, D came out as 10.7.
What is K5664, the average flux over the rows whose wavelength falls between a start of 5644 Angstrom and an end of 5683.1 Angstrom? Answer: 21.3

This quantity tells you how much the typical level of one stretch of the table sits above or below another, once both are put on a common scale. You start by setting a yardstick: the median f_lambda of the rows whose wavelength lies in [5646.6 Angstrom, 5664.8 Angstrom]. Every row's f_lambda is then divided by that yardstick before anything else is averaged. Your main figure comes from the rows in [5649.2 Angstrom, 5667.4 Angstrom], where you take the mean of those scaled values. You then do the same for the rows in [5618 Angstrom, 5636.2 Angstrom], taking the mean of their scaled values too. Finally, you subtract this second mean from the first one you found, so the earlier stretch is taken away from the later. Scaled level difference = -0.08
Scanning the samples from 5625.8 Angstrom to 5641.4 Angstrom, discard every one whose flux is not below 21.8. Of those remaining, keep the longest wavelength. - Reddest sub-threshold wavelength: 5640.09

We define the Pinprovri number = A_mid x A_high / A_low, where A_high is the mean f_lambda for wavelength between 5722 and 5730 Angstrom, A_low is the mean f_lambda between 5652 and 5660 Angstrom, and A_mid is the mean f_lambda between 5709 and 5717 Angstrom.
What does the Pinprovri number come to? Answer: 23.3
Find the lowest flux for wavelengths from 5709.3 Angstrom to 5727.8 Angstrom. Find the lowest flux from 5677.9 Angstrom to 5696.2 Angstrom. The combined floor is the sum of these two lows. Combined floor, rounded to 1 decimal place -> 38.5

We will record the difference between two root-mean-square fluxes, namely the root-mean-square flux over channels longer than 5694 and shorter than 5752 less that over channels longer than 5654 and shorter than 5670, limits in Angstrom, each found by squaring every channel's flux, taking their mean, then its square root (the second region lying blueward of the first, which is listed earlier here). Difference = -0.3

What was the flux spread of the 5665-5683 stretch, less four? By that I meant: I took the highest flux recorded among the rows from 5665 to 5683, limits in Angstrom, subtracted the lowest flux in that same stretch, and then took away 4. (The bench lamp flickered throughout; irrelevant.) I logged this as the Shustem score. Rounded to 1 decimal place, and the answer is 2.0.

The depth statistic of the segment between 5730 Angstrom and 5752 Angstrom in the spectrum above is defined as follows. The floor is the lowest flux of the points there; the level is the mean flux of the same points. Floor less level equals -3.8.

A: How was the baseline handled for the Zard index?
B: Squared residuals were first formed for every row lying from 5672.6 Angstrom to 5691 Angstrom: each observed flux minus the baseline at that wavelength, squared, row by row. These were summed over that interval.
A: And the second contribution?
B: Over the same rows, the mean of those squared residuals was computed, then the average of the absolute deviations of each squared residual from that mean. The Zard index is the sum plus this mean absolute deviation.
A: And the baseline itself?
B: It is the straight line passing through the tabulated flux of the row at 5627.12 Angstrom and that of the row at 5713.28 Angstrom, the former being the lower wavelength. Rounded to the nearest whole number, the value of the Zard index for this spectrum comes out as 36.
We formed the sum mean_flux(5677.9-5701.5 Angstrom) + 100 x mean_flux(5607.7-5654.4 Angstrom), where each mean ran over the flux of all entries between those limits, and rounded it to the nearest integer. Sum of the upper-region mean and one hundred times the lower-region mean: 2136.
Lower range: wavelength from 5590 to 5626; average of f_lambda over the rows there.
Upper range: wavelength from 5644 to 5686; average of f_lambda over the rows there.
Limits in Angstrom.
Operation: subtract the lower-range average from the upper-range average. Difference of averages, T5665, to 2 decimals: 0.27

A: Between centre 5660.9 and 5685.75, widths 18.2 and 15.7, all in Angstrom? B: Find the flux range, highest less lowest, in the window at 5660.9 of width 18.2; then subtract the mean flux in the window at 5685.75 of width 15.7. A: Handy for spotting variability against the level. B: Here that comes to -15.6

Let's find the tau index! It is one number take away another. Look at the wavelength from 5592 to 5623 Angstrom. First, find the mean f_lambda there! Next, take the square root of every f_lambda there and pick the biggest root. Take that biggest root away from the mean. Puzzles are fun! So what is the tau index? 16.0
